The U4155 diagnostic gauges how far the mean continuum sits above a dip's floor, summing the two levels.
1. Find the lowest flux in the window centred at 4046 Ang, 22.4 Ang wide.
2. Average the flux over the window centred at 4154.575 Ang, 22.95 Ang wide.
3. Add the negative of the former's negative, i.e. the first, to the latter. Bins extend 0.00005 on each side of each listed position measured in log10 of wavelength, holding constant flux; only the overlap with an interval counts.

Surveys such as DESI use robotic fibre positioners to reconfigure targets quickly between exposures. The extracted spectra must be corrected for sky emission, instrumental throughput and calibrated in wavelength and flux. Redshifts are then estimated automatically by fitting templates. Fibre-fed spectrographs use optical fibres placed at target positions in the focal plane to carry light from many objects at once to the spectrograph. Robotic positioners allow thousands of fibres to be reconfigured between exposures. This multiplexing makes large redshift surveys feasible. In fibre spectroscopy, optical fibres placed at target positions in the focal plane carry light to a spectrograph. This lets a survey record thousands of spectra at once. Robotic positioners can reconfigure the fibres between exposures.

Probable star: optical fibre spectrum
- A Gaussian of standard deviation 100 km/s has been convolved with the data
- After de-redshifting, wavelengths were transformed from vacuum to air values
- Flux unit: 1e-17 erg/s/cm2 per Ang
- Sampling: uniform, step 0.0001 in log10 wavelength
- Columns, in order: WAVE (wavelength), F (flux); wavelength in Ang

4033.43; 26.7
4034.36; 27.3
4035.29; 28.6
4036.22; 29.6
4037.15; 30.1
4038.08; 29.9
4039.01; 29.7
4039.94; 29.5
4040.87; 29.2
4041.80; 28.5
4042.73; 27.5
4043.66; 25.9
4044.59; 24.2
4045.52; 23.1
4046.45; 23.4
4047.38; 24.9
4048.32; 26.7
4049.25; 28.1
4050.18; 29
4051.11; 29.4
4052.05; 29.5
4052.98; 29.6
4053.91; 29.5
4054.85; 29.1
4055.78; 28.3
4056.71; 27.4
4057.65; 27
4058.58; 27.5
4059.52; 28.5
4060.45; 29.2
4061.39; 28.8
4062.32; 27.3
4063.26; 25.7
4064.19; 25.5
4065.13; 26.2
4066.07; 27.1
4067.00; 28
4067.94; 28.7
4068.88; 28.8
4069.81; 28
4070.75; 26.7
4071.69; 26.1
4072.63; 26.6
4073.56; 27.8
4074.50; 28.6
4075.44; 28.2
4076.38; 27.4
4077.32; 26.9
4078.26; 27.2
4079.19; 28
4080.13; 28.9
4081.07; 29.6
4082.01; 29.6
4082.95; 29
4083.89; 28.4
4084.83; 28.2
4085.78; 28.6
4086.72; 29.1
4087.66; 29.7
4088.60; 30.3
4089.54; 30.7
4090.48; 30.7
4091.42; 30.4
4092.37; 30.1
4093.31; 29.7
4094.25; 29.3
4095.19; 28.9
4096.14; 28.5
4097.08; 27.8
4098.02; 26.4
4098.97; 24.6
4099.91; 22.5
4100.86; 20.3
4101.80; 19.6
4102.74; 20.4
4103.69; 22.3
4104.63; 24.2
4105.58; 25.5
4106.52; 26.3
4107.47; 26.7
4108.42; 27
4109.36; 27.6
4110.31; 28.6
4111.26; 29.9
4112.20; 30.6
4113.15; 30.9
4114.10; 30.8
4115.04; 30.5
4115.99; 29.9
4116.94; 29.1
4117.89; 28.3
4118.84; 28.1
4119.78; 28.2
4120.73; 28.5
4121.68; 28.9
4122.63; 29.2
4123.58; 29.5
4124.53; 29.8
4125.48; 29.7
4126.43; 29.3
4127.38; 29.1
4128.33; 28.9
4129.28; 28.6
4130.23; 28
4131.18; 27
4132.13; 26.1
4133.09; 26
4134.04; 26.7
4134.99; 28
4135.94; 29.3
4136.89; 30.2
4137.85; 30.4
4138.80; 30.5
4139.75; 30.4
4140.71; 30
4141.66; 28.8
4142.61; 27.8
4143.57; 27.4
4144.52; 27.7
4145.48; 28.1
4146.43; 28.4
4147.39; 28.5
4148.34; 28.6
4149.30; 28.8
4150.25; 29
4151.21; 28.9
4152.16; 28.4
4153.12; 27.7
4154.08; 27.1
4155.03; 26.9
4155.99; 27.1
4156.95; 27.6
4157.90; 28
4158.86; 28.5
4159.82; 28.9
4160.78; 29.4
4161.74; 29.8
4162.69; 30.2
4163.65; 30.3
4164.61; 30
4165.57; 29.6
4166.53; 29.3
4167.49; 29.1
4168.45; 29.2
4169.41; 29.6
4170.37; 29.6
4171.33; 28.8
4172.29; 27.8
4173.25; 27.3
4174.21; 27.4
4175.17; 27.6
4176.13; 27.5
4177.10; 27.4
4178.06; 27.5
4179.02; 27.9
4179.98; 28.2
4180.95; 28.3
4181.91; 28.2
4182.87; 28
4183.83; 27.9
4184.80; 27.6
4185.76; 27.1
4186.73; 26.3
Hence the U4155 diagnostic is 52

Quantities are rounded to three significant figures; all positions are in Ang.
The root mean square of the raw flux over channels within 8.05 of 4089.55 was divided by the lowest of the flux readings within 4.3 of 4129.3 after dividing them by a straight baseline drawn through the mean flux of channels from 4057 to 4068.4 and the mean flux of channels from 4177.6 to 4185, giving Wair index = 31.3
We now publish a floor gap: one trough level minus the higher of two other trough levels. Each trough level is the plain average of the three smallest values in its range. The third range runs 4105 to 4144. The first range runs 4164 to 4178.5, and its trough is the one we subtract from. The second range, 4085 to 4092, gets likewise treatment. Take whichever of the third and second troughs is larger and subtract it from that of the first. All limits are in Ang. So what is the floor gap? -1.8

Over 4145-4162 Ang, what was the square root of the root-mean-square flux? 5.32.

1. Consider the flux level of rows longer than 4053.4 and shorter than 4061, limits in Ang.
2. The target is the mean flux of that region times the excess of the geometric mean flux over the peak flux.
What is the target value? -34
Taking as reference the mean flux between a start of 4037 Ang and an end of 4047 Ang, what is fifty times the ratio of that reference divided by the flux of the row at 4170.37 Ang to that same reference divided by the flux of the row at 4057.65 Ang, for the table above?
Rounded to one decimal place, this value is 45.6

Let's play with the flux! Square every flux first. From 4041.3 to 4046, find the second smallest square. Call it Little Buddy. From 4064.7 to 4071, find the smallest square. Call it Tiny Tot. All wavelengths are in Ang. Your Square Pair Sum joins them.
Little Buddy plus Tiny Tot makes 1272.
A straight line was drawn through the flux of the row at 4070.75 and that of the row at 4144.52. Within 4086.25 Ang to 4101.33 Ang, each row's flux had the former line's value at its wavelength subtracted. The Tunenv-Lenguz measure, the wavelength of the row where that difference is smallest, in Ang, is 4100.86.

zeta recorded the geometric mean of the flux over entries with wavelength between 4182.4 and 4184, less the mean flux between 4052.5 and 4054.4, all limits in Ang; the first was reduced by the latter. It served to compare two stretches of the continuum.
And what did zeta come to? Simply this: -1.6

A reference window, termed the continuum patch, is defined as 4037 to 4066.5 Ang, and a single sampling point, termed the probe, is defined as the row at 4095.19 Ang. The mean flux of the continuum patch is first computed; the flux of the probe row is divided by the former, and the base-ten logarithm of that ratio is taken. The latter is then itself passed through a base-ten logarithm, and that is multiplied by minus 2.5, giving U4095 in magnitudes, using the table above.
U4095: 4.3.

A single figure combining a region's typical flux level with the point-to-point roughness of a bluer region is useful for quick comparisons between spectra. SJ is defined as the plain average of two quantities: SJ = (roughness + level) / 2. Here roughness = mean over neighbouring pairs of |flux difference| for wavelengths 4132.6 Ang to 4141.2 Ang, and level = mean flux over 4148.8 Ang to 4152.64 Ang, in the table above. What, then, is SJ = 14.7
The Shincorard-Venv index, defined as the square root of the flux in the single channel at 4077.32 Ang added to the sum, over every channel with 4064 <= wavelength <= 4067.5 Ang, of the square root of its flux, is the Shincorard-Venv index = 25.9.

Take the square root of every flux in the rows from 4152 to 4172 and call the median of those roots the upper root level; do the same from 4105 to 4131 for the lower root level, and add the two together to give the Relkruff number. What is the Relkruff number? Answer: 10.8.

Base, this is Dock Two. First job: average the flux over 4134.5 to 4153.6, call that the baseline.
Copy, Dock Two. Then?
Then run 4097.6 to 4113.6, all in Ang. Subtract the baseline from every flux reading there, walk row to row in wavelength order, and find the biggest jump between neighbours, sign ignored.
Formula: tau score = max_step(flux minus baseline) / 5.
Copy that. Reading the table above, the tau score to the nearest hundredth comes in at 0.44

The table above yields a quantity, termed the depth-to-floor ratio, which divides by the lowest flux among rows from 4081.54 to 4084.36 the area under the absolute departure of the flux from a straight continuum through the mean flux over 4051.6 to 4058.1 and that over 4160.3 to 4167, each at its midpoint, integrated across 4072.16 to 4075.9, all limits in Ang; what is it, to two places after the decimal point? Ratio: 0.14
